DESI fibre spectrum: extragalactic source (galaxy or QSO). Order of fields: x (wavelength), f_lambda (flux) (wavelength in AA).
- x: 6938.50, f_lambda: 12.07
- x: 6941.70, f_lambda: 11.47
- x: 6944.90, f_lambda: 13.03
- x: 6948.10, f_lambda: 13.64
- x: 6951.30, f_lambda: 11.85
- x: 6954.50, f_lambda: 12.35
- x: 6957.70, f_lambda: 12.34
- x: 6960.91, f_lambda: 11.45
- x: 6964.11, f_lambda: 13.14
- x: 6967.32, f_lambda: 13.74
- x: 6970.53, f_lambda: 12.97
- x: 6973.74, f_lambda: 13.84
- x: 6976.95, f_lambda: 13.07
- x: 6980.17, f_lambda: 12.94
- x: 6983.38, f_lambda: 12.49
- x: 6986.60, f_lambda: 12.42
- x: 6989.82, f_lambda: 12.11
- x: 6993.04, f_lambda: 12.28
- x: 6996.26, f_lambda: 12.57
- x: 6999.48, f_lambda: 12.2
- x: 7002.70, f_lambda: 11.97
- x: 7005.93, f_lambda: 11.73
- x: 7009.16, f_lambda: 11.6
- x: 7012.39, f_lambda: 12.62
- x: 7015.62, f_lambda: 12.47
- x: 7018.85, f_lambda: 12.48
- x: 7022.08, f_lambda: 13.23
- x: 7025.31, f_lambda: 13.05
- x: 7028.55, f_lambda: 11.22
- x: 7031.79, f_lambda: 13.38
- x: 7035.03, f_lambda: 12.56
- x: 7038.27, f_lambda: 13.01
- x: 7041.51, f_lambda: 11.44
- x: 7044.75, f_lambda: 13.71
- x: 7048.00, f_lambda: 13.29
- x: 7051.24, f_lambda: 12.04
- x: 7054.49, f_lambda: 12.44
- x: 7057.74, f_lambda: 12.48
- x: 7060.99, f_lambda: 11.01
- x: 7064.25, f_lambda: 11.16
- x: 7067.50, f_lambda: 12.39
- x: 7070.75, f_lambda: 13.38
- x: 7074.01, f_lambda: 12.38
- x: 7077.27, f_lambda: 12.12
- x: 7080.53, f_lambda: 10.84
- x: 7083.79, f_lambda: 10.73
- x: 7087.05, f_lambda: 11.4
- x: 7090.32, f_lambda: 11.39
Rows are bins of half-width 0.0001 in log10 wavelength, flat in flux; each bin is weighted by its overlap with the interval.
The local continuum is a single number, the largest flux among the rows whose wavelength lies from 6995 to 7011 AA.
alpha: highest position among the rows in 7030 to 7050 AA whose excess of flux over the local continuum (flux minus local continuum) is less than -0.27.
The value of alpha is 7041.51 AA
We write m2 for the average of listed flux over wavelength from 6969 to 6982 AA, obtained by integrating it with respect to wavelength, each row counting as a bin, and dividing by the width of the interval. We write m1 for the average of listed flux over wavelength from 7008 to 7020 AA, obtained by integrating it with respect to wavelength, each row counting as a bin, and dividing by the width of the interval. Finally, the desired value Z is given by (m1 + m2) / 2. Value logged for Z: 12.8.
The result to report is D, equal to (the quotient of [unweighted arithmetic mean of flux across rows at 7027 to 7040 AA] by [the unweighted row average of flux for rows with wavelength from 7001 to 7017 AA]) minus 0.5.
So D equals 0.54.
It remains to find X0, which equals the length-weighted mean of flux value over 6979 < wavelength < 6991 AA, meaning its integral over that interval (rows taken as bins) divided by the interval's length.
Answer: 12.5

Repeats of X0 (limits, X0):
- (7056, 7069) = 11.8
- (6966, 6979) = 13.4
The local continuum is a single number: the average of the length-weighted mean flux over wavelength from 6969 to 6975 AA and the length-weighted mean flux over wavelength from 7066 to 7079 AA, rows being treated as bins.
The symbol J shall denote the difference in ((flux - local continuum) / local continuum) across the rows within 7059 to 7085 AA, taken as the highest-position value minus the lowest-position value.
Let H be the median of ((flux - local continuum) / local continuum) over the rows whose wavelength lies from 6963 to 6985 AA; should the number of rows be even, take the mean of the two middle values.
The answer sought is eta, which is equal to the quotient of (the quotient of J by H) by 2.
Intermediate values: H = 0.01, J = -0.02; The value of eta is -1.4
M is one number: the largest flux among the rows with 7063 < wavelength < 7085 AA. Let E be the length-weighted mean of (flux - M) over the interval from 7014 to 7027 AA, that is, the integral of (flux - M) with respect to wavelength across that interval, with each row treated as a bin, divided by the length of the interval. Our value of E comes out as -0.6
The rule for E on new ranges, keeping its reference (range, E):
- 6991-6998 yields -1.0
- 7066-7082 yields -1.1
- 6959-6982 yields -0.4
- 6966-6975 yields 0.1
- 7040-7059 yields -0.8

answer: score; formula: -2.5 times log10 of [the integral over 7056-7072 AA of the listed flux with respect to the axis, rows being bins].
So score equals -5.71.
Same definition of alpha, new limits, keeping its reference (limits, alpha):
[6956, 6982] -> 6960.91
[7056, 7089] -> 7087.05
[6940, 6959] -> 6951.30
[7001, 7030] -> 7028.55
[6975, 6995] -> 6993.04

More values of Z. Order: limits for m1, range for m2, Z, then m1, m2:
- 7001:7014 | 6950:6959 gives 12.1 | 12.0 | 12.2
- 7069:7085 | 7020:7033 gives 12.3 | 11.9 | 12.7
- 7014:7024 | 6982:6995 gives 12.5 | 12.7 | 12.3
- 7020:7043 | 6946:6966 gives 12.5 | 12.6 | 12.5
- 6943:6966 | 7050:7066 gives 12.2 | 12.5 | 11.8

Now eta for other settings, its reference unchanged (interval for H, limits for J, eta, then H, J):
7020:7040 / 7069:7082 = -21.9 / 0.00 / -0.20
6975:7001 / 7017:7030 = 1.2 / -0.04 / -0.10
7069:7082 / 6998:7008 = 0.3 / -0.06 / -0.04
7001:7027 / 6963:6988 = 0.7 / -0.04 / -0.06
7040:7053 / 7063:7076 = -2.0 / -0.02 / 0.09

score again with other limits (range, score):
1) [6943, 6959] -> -5.76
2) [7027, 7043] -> -5.74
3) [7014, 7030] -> -5.75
